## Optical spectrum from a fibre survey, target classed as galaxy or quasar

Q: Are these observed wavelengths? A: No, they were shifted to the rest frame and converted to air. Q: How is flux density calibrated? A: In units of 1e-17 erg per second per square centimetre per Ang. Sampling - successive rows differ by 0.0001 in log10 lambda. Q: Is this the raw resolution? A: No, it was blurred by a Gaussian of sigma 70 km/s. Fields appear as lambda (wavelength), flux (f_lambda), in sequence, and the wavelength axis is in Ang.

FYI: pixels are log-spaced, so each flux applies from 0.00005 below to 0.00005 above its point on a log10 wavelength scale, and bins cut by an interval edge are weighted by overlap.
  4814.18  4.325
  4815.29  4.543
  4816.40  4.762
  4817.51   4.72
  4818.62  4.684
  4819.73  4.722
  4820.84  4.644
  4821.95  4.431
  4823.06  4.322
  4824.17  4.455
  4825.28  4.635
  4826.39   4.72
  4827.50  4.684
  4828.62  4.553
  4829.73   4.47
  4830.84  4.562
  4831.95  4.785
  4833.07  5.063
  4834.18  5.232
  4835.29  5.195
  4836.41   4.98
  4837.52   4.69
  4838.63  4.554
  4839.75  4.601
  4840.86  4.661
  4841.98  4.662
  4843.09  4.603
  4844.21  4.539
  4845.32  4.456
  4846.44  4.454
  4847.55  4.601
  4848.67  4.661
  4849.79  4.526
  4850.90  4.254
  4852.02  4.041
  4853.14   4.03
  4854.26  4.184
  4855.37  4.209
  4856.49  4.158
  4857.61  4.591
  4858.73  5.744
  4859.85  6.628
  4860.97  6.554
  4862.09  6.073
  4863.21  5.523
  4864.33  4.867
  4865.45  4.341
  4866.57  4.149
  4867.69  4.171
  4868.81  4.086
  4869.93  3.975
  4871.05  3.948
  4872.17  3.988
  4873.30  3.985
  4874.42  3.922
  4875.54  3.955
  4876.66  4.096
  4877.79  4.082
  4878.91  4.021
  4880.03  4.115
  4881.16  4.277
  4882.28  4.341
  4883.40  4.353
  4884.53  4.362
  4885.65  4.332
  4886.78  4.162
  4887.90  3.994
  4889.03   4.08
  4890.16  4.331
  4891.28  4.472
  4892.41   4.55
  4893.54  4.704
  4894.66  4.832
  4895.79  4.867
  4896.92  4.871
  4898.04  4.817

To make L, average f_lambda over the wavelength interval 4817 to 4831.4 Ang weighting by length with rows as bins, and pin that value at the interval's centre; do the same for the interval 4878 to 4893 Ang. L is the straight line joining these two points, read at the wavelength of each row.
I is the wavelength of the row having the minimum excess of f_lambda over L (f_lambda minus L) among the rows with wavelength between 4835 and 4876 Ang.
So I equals 4853.14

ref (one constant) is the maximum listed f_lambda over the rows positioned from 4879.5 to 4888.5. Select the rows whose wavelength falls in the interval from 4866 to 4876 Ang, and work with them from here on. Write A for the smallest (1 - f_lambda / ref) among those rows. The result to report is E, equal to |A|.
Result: 0.04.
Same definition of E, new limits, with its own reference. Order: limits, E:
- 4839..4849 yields 0.07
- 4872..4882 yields 0.02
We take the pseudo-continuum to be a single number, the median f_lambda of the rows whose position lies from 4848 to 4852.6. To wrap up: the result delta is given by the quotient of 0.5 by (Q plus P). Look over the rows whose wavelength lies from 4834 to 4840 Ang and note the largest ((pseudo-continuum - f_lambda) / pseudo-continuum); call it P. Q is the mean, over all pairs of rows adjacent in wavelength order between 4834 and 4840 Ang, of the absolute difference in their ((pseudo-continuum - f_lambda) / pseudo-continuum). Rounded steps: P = -0.04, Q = 0.033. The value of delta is -116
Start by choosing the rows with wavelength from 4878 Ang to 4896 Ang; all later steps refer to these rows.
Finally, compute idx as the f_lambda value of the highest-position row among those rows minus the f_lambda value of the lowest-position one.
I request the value 0.85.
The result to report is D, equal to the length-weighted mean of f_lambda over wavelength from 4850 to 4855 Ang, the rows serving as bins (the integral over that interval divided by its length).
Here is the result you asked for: 4.2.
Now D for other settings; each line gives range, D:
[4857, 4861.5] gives 5.8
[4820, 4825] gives 4.5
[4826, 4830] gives 4.6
